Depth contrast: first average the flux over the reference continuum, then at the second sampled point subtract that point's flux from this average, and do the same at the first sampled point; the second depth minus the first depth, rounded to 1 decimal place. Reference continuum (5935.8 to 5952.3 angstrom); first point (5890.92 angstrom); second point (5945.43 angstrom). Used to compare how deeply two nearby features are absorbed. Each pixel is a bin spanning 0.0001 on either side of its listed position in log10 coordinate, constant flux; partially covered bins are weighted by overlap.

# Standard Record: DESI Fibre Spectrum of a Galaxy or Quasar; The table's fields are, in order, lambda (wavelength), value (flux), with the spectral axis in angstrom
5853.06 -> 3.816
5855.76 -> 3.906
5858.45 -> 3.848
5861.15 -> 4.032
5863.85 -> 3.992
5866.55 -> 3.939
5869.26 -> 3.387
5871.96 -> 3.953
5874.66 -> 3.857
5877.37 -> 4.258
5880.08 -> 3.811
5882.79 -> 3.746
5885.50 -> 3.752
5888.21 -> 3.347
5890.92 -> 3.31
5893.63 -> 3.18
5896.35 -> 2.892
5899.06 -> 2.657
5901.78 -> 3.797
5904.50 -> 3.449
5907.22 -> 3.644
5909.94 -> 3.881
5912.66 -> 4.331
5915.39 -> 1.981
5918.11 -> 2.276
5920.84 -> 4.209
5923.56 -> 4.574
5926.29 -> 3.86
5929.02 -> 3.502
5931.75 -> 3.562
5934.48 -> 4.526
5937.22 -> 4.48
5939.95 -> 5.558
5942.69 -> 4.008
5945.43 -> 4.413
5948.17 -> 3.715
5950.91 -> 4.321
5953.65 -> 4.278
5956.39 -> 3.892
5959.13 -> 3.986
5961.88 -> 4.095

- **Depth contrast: -1.1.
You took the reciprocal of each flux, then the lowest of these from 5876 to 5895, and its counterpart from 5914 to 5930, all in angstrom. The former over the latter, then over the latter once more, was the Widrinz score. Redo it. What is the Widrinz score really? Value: 4.9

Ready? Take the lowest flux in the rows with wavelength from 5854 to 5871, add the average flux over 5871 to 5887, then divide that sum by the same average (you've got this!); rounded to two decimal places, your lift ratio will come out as 1.87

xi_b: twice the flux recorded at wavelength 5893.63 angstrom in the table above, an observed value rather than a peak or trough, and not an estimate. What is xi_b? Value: 6.4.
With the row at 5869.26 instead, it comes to 6.8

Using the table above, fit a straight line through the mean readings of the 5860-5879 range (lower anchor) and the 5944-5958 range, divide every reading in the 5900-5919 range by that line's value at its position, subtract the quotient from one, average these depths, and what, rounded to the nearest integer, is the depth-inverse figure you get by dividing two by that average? 12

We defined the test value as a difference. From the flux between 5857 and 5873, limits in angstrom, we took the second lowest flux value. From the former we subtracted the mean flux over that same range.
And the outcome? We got -0.01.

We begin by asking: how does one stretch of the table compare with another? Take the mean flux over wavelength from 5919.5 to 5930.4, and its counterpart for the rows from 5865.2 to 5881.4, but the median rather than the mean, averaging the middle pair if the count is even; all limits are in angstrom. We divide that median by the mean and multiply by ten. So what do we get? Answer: 10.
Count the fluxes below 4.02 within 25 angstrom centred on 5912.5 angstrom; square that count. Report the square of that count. 36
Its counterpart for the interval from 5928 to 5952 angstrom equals 16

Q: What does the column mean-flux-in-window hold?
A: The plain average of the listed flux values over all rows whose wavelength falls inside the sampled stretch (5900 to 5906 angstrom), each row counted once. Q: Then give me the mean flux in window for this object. 3.6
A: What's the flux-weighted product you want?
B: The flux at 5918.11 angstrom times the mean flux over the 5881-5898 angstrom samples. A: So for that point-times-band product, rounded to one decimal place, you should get 7.7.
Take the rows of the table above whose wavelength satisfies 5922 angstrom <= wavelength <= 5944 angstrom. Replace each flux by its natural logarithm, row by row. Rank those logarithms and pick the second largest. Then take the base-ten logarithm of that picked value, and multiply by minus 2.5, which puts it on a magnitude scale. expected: -0.45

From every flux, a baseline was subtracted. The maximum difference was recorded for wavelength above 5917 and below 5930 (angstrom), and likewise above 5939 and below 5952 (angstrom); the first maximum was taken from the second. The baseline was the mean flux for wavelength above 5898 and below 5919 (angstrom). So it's 1.0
